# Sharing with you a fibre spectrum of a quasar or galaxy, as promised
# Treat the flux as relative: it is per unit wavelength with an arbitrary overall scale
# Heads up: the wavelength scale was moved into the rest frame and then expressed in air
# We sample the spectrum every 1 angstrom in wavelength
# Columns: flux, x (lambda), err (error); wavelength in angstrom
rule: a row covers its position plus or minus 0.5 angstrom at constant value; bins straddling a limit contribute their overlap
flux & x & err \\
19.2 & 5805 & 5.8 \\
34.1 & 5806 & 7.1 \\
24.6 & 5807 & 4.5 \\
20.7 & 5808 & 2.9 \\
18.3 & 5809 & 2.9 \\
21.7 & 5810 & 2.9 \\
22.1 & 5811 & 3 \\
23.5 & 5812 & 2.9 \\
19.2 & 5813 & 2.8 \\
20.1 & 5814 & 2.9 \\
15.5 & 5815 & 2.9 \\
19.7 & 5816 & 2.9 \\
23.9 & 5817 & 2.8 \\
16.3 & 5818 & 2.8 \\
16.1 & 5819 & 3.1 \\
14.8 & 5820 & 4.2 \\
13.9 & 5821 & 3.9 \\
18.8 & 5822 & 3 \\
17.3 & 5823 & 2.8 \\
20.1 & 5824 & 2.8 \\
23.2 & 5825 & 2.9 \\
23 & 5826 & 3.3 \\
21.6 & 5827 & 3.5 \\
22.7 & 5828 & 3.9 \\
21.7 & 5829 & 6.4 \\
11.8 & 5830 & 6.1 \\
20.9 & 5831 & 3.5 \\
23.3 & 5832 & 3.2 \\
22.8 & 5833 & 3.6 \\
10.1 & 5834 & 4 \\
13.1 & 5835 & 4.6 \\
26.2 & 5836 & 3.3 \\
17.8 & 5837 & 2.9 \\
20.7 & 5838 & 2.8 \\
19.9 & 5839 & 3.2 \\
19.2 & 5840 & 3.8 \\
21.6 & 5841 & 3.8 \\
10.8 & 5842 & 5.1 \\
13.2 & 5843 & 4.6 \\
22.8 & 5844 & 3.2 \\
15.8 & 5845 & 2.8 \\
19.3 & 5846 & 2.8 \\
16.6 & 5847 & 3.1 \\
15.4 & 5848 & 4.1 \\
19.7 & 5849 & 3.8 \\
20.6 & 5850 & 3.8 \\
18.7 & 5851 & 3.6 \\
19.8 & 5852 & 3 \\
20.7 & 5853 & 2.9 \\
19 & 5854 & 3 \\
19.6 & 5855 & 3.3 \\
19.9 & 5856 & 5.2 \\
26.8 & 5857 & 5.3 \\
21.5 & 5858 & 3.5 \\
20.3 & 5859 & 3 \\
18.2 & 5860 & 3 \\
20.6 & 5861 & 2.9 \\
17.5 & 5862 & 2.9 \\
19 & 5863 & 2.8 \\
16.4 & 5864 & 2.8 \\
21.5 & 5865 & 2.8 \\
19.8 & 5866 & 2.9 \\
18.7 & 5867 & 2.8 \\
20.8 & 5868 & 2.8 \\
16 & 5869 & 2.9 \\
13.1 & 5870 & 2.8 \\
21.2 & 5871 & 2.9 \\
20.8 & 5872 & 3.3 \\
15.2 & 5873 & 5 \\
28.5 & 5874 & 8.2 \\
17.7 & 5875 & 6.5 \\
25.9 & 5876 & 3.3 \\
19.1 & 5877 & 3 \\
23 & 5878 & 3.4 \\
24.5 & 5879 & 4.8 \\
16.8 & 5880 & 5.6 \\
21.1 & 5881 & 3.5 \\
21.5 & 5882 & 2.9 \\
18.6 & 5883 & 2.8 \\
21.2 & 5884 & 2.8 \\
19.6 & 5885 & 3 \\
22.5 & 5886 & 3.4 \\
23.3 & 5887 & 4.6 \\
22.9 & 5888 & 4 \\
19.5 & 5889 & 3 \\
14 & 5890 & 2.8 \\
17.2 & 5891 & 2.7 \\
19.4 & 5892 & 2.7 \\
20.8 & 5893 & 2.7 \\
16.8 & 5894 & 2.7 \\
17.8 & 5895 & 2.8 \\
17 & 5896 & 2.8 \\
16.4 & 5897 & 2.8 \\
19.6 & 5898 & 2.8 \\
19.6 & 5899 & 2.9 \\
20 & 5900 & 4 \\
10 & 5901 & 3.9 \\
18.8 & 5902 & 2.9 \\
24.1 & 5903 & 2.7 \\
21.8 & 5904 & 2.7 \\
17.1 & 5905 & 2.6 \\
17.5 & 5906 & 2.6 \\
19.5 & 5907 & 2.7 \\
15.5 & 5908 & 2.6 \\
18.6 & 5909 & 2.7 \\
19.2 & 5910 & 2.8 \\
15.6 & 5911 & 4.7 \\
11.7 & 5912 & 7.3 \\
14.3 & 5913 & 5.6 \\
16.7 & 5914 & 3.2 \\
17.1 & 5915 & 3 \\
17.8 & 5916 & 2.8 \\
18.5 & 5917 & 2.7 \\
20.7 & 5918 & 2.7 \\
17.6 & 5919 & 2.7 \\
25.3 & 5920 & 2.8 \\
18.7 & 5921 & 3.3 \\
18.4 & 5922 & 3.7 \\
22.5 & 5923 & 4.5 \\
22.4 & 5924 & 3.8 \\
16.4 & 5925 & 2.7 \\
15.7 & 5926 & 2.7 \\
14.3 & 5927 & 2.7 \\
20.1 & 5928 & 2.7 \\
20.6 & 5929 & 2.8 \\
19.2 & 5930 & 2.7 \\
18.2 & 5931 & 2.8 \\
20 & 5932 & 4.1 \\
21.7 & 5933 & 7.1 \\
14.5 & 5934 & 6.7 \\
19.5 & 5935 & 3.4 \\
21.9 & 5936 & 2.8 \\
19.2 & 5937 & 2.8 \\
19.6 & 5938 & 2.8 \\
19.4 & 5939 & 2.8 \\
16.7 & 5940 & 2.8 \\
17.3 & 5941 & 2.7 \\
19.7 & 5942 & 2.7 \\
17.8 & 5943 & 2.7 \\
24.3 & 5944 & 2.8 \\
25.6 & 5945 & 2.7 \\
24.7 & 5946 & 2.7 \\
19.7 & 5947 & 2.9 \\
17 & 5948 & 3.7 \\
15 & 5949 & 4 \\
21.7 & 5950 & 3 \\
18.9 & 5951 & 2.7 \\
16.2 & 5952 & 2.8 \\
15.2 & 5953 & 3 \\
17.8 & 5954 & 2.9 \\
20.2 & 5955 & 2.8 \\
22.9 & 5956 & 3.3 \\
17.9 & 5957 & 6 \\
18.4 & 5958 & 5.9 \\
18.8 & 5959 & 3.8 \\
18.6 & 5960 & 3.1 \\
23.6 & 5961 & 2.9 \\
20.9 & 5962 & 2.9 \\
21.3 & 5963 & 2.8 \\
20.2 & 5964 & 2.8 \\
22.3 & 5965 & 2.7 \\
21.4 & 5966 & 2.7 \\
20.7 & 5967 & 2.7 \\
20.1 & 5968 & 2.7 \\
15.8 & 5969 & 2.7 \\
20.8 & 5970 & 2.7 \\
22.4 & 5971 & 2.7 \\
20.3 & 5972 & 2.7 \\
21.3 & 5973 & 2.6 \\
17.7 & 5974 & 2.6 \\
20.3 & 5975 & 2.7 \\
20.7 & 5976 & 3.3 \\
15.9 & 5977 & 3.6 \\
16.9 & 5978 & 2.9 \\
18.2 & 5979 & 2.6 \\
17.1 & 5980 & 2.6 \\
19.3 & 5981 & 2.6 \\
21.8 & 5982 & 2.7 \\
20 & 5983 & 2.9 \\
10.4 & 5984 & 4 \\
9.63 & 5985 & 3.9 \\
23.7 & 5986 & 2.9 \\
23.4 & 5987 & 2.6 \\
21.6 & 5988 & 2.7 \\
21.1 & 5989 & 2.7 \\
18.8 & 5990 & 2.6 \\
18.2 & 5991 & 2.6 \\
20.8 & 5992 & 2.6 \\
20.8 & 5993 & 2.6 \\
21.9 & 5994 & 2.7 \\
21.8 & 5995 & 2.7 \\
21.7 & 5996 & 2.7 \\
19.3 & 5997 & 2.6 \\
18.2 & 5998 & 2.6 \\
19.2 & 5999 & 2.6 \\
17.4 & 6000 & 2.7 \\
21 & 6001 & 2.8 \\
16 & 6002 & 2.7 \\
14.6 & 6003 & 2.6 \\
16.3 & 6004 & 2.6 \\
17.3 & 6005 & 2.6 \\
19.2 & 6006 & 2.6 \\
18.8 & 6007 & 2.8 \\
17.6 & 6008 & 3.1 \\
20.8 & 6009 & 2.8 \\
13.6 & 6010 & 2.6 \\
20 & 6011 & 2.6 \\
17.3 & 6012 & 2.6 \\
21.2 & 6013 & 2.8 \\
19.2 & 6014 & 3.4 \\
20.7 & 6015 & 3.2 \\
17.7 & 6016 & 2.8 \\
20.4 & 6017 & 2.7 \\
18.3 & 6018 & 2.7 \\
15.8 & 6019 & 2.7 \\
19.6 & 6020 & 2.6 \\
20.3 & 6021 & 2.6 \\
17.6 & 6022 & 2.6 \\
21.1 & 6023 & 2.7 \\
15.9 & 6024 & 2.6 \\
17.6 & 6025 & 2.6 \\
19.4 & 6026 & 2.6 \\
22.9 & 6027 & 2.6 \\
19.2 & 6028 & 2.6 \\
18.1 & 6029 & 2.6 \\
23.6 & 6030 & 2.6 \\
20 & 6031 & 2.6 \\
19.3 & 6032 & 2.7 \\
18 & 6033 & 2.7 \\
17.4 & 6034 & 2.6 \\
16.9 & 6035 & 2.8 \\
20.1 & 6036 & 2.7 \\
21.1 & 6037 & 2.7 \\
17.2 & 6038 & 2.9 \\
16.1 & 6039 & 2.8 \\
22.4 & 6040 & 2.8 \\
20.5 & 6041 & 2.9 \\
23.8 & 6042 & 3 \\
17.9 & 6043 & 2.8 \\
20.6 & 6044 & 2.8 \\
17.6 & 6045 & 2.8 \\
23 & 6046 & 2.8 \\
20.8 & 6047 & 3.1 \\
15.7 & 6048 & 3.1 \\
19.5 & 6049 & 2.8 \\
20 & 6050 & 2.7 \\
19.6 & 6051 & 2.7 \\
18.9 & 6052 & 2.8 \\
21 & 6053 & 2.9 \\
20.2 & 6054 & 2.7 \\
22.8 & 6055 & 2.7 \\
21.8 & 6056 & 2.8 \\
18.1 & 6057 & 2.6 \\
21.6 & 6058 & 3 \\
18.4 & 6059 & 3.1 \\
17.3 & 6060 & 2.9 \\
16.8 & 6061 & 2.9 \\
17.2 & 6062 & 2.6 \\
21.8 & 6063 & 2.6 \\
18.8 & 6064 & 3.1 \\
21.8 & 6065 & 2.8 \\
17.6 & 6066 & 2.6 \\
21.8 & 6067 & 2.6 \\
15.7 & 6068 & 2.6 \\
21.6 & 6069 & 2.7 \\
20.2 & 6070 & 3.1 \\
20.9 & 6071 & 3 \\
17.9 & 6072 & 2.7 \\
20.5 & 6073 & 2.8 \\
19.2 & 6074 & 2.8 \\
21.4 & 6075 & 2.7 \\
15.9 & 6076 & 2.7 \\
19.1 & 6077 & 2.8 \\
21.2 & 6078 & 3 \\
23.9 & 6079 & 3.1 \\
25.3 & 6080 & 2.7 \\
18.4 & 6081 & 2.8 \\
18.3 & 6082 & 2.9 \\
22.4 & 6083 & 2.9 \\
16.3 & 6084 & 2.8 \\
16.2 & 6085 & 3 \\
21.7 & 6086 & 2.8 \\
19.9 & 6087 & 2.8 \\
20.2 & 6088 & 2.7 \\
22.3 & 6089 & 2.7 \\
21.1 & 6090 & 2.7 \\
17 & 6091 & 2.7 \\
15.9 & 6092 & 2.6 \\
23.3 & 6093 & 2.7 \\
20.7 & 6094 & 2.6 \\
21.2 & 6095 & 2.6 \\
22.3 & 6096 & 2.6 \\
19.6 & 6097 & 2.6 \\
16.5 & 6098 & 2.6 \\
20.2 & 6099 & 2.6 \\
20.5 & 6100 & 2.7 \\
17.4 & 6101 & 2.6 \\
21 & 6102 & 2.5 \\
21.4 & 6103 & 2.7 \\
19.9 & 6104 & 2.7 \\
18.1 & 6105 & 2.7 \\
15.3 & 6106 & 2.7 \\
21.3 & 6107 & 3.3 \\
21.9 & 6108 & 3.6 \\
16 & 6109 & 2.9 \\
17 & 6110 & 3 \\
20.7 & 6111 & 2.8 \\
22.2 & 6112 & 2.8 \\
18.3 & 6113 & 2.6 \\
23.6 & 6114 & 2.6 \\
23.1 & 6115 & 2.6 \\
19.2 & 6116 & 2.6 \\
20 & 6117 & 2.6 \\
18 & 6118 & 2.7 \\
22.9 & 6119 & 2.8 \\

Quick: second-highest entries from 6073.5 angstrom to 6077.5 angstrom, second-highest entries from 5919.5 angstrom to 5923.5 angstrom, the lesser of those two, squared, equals 369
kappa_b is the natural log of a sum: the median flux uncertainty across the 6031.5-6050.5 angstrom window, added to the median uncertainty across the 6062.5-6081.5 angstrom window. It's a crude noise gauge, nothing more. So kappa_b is 1.72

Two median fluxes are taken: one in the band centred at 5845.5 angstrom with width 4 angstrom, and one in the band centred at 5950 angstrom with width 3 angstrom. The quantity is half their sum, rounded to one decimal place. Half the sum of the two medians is 18.4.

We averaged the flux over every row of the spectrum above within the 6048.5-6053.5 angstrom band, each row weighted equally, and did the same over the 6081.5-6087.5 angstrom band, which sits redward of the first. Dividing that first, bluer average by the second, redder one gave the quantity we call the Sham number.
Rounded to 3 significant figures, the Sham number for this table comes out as 1.03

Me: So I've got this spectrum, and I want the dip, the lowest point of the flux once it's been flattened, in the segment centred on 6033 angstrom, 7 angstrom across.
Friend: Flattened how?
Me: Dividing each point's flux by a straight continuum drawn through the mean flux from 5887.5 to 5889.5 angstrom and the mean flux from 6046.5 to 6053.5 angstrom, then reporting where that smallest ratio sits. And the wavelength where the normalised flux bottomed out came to 6035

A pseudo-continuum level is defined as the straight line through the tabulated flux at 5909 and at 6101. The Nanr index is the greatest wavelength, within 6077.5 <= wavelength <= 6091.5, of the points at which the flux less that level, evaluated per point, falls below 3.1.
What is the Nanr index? 6091 angstrom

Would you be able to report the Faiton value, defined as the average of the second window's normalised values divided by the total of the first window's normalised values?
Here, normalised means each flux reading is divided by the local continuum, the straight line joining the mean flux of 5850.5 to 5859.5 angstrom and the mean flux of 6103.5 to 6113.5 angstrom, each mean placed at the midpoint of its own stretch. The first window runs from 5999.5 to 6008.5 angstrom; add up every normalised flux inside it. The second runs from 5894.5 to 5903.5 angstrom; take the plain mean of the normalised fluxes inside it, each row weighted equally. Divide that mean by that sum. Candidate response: 0.111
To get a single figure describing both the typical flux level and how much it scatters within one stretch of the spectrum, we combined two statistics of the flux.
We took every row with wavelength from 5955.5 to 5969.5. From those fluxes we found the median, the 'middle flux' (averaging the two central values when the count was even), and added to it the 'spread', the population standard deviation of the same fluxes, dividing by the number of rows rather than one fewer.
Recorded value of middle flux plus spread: 22.5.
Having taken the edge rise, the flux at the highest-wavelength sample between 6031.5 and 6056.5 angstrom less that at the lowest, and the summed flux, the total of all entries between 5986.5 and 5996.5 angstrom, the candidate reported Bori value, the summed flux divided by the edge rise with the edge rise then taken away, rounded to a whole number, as 82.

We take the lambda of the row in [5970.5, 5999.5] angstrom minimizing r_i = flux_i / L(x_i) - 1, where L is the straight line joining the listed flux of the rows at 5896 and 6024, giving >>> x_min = 5985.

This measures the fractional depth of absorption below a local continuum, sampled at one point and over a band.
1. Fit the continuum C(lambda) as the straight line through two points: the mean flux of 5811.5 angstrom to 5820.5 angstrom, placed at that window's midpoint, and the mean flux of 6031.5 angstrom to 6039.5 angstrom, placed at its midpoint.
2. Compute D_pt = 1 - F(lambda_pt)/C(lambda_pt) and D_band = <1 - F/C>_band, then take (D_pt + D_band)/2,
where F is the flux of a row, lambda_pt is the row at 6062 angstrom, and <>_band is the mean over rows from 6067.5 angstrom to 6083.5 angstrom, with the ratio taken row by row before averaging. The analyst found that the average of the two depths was -0.03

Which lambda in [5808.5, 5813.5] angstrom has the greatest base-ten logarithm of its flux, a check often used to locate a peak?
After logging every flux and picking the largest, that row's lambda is 5812 angstrom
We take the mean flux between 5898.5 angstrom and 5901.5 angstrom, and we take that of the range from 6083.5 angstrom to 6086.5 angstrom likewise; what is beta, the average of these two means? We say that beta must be 17.3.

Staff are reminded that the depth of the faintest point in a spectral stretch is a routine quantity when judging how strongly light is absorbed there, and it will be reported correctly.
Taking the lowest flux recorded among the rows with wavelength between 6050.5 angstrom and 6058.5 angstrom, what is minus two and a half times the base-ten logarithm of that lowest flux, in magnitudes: -3.14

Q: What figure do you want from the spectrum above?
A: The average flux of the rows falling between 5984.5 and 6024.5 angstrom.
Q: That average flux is 18.9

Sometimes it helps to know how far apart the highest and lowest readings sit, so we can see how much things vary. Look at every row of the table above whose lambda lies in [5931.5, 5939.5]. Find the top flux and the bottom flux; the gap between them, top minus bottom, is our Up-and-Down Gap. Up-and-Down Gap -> 7.4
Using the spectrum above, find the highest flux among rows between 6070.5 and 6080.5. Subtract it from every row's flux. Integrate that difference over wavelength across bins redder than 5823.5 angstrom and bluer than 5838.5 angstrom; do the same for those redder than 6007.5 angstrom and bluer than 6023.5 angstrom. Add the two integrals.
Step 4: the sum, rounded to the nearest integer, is -184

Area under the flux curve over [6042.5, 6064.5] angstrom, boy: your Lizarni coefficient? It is 429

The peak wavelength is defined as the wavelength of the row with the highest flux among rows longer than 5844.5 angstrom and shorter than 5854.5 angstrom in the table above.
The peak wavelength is 5853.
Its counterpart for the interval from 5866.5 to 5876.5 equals 5874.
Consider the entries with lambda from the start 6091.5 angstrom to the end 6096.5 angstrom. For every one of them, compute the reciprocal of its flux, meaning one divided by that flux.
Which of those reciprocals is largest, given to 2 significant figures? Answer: 0.063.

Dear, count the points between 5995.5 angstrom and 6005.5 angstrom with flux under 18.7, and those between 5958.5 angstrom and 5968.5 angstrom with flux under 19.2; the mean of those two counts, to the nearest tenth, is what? 4.0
